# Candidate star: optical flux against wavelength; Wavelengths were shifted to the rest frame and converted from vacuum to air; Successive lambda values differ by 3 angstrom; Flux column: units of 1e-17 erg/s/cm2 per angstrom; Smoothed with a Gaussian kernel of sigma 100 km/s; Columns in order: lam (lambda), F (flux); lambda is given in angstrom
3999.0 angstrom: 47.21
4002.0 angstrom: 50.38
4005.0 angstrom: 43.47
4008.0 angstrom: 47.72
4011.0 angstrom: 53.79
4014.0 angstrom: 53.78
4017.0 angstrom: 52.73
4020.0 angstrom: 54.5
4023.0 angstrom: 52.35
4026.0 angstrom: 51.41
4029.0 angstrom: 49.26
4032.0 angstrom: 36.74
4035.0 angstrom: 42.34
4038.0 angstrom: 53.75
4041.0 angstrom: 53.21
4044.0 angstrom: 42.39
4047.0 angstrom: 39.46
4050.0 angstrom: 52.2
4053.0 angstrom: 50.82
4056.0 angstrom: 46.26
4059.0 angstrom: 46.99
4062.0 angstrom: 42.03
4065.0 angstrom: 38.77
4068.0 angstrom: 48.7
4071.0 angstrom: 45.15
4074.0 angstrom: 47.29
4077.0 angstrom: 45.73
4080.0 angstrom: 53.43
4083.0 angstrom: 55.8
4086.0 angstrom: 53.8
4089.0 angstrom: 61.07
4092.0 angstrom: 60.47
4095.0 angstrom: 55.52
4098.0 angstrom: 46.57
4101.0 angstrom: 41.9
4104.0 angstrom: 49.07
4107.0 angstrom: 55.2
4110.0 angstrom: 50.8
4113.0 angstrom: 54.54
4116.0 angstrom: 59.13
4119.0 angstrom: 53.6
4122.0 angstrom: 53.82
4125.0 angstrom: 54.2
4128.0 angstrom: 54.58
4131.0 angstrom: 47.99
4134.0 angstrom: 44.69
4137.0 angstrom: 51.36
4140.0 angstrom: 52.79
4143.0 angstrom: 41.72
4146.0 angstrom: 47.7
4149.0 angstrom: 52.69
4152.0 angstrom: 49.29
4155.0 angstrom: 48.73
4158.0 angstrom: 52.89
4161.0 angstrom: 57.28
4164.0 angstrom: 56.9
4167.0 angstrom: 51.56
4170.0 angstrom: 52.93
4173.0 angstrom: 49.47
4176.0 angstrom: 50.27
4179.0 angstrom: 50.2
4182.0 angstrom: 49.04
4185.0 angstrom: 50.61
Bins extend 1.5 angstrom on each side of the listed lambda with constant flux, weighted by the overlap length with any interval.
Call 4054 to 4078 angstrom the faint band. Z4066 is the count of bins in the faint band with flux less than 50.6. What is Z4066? 8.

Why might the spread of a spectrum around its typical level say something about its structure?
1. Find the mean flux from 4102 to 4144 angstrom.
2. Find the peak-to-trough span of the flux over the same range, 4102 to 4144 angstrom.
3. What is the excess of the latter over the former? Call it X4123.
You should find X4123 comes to -34.3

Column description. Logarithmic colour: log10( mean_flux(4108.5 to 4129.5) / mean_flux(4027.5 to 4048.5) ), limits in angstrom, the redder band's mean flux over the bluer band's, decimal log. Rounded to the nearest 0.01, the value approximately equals 0.08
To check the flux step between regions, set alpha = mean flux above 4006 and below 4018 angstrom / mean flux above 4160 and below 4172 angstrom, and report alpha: 0.95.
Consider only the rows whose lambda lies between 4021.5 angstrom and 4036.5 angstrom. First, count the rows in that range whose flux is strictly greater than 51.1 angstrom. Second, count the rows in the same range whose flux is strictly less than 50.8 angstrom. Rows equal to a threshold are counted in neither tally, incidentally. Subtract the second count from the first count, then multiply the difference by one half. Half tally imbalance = -0.5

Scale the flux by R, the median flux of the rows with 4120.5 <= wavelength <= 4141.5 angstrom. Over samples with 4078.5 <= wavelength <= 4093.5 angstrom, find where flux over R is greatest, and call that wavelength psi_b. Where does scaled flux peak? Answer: 4089.0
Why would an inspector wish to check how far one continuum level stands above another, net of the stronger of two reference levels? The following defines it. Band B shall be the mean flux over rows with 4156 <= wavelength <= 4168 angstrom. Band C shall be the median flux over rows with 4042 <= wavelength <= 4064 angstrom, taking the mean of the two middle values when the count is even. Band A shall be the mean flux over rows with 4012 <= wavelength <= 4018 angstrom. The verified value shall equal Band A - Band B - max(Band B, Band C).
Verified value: -56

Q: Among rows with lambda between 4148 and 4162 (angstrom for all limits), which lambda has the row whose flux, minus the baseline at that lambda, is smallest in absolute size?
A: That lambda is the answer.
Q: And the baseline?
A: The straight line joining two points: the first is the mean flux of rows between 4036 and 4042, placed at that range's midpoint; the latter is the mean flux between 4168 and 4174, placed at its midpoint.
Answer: 4149.0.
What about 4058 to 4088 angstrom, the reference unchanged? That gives 4080.0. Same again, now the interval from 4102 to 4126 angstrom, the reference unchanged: 4110.0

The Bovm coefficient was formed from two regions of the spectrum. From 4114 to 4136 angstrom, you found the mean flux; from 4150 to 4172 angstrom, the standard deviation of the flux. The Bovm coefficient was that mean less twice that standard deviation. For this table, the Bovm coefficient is 46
